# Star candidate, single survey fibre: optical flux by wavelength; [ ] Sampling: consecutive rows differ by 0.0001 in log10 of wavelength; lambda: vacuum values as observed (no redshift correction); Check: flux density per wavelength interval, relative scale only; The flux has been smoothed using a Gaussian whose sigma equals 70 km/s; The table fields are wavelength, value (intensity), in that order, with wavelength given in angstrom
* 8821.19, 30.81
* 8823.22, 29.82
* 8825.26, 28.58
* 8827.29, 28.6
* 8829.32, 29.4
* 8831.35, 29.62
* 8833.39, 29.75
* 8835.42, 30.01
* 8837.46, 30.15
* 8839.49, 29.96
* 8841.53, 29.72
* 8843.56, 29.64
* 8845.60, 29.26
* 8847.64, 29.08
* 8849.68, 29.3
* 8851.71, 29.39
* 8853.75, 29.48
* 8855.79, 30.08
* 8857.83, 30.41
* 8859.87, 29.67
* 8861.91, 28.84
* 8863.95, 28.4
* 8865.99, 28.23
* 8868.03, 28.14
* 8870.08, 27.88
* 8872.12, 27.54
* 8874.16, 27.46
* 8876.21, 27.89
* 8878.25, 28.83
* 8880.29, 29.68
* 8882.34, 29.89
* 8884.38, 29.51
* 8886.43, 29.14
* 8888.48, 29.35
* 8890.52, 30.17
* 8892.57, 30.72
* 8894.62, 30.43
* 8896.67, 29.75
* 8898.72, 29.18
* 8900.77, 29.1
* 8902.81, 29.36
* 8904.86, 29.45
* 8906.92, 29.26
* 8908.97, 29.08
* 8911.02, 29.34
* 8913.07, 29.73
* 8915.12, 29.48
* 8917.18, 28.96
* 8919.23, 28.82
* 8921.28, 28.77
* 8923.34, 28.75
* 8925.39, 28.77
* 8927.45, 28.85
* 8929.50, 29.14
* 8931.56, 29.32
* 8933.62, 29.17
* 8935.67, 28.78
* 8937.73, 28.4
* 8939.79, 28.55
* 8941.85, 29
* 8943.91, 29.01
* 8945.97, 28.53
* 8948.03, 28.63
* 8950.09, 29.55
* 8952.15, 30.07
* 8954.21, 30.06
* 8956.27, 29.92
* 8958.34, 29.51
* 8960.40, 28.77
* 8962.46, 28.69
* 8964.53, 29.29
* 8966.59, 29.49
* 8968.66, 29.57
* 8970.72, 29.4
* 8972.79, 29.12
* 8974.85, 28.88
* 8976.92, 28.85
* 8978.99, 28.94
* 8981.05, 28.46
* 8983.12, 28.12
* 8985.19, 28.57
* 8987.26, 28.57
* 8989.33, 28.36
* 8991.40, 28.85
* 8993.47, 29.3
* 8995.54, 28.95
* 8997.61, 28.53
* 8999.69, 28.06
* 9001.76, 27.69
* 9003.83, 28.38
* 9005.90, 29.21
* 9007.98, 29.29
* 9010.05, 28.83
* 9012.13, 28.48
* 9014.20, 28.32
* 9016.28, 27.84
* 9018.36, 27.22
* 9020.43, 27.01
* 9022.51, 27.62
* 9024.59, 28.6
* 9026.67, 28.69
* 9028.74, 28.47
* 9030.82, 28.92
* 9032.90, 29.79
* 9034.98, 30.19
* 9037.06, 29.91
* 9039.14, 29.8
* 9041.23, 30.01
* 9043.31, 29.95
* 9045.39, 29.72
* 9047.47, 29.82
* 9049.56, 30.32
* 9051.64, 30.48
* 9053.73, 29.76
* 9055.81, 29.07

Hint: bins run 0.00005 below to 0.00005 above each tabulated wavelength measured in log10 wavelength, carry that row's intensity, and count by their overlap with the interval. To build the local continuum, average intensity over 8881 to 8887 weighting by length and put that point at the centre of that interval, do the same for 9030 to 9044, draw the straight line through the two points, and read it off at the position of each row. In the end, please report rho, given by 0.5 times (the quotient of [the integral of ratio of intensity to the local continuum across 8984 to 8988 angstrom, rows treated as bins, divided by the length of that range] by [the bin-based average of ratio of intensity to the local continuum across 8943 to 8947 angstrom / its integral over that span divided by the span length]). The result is 0.495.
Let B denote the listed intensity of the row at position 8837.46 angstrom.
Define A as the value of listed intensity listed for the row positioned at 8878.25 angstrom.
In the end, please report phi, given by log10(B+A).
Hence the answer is 1.771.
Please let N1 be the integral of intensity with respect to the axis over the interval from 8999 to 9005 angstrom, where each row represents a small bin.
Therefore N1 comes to 169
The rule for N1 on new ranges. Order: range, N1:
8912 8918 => 176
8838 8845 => 208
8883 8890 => 206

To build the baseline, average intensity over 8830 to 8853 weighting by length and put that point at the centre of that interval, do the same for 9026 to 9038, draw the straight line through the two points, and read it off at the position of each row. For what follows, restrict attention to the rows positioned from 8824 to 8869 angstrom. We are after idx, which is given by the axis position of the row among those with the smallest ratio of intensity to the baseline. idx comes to 8868.03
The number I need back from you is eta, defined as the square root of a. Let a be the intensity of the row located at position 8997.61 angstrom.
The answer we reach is 5.34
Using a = 28.53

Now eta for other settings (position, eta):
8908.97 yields 5.39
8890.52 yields 5.49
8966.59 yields 5.43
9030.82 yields 5.38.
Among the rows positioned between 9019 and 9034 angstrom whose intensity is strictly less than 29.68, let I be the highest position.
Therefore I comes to 9030.82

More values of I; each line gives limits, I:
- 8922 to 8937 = 8935.67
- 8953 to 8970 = 8968.66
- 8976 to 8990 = 8989.33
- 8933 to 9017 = 9016.28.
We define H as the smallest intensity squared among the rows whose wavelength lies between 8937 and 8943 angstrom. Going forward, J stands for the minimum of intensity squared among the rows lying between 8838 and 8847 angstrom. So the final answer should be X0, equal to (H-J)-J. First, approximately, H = 807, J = 856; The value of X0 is -906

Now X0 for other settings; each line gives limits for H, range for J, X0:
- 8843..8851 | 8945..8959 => -782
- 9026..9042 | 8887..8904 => -883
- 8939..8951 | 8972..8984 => -768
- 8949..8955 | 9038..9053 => -893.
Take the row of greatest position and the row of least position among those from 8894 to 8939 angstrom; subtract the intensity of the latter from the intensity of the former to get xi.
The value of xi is -2.0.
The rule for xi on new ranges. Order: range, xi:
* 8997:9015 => -0.2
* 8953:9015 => -1.7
